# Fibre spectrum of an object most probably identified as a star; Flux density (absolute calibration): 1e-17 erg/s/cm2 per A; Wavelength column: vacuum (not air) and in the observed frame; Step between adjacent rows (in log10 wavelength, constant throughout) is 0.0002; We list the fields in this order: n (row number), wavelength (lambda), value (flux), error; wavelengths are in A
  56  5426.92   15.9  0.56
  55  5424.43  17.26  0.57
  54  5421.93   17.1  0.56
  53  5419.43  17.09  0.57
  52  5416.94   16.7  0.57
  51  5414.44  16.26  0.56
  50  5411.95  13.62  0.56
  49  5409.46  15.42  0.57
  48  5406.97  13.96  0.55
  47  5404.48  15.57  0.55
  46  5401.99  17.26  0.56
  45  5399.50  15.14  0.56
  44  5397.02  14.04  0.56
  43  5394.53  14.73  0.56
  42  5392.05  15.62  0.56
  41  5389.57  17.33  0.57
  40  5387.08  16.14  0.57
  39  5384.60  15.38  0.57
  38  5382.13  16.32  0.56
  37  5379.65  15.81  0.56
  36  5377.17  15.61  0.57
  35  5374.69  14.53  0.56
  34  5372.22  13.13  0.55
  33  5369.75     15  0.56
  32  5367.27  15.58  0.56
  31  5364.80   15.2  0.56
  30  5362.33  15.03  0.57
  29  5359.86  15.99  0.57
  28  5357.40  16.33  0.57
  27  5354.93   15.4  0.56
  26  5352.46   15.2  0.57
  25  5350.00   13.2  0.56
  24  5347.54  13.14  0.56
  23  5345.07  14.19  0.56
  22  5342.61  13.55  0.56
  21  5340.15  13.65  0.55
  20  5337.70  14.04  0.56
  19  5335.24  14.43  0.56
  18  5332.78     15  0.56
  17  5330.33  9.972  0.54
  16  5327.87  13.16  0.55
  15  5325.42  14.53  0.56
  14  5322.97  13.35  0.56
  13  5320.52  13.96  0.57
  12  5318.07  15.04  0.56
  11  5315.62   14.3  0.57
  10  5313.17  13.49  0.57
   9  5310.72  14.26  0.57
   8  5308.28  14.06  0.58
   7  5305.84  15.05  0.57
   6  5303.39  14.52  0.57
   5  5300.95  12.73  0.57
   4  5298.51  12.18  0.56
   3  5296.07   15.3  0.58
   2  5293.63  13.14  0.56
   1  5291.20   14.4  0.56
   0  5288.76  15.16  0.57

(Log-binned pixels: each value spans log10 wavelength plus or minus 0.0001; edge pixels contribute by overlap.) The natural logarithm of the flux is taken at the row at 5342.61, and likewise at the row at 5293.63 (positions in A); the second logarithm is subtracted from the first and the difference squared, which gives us 0.0009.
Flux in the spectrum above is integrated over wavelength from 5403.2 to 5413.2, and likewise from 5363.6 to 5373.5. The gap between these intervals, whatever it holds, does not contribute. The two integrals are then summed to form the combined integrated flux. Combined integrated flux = 292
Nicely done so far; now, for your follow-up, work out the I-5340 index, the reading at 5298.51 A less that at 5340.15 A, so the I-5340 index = -1.5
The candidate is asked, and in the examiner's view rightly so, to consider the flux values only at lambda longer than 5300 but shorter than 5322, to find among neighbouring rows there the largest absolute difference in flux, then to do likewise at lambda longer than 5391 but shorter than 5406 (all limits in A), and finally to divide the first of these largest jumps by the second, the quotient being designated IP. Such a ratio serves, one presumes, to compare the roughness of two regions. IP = 0.8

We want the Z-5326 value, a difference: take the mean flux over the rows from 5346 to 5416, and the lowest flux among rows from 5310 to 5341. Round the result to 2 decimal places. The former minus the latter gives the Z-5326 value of 5.24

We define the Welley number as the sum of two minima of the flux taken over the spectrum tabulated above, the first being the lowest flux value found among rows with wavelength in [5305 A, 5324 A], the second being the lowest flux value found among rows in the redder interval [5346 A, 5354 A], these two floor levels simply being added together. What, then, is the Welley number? 26.5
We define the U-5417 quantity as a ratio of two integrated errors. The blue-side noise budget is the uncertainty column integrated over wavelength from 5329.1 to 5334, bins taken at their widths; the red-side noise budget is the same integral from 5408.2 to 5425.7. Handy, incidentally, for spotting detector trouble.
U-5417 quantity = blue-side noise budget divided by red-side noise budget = 0.27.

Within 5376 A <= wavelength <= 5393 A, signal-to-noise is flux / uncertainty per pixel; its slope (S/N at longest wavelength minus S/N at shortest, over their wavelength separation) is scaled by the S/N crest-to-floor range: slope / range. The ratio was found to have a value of 0.01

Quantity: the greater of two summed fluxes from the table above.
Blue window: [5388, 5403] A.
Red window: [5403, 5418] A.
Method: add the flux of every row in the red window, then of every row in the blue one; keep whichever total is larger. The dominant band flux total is 94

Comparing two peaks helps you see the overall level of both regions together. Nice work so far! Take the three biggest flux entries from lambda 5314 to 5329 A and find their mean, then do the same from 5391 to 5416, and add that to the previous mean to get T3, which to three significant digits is 31.0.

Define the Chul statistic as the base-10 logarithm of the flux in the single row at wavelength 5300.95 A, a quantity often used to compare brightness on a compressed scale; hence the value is 1.10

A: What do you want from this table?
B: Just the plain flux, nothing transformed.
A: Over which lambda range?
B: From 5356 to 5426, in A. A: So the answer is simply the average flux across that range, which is 15.6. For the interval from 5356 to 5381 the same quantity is 15.2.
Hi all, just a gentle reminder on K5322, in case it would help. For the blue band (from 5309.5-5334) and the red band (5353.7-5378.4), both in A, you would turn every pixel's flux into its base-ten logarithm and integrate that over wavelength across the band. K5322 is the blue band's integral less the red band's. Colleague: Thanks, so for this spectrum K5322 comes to -1.4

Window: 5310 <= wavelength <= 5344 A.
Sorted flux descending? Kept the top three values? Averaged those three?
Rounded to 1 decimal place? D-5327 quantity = 14.9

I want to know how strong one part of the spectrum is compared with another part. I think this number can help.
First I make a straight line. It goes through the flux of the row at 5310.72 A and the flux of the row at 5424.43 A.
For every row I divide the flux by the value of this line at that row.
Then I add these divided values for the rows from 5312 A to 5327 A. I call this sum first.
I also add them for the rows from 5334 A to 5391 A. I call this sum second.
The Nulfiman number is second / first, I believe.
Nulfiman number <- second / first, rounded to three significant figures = 3.77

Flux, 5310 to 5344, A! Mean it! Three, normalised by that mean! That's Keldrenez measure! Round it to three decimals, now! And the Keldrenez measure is 0.218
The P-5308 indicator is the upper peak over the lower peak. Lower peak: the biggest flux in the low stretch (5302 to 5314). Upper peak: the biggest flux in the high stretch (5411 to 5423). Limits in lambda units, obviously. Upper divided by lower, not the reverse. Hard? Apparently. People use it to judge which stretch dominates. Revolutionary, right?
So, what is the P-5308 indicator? 1.14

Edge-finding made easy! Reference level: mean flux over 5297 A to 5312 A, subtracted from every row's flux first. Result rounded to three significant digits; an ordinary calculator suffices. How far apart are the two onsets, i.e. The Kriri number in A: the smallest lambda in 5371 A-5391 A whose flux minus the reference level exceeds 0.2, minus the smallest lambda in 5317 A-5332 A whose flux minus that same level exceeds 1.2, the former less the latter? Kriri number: 56.6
